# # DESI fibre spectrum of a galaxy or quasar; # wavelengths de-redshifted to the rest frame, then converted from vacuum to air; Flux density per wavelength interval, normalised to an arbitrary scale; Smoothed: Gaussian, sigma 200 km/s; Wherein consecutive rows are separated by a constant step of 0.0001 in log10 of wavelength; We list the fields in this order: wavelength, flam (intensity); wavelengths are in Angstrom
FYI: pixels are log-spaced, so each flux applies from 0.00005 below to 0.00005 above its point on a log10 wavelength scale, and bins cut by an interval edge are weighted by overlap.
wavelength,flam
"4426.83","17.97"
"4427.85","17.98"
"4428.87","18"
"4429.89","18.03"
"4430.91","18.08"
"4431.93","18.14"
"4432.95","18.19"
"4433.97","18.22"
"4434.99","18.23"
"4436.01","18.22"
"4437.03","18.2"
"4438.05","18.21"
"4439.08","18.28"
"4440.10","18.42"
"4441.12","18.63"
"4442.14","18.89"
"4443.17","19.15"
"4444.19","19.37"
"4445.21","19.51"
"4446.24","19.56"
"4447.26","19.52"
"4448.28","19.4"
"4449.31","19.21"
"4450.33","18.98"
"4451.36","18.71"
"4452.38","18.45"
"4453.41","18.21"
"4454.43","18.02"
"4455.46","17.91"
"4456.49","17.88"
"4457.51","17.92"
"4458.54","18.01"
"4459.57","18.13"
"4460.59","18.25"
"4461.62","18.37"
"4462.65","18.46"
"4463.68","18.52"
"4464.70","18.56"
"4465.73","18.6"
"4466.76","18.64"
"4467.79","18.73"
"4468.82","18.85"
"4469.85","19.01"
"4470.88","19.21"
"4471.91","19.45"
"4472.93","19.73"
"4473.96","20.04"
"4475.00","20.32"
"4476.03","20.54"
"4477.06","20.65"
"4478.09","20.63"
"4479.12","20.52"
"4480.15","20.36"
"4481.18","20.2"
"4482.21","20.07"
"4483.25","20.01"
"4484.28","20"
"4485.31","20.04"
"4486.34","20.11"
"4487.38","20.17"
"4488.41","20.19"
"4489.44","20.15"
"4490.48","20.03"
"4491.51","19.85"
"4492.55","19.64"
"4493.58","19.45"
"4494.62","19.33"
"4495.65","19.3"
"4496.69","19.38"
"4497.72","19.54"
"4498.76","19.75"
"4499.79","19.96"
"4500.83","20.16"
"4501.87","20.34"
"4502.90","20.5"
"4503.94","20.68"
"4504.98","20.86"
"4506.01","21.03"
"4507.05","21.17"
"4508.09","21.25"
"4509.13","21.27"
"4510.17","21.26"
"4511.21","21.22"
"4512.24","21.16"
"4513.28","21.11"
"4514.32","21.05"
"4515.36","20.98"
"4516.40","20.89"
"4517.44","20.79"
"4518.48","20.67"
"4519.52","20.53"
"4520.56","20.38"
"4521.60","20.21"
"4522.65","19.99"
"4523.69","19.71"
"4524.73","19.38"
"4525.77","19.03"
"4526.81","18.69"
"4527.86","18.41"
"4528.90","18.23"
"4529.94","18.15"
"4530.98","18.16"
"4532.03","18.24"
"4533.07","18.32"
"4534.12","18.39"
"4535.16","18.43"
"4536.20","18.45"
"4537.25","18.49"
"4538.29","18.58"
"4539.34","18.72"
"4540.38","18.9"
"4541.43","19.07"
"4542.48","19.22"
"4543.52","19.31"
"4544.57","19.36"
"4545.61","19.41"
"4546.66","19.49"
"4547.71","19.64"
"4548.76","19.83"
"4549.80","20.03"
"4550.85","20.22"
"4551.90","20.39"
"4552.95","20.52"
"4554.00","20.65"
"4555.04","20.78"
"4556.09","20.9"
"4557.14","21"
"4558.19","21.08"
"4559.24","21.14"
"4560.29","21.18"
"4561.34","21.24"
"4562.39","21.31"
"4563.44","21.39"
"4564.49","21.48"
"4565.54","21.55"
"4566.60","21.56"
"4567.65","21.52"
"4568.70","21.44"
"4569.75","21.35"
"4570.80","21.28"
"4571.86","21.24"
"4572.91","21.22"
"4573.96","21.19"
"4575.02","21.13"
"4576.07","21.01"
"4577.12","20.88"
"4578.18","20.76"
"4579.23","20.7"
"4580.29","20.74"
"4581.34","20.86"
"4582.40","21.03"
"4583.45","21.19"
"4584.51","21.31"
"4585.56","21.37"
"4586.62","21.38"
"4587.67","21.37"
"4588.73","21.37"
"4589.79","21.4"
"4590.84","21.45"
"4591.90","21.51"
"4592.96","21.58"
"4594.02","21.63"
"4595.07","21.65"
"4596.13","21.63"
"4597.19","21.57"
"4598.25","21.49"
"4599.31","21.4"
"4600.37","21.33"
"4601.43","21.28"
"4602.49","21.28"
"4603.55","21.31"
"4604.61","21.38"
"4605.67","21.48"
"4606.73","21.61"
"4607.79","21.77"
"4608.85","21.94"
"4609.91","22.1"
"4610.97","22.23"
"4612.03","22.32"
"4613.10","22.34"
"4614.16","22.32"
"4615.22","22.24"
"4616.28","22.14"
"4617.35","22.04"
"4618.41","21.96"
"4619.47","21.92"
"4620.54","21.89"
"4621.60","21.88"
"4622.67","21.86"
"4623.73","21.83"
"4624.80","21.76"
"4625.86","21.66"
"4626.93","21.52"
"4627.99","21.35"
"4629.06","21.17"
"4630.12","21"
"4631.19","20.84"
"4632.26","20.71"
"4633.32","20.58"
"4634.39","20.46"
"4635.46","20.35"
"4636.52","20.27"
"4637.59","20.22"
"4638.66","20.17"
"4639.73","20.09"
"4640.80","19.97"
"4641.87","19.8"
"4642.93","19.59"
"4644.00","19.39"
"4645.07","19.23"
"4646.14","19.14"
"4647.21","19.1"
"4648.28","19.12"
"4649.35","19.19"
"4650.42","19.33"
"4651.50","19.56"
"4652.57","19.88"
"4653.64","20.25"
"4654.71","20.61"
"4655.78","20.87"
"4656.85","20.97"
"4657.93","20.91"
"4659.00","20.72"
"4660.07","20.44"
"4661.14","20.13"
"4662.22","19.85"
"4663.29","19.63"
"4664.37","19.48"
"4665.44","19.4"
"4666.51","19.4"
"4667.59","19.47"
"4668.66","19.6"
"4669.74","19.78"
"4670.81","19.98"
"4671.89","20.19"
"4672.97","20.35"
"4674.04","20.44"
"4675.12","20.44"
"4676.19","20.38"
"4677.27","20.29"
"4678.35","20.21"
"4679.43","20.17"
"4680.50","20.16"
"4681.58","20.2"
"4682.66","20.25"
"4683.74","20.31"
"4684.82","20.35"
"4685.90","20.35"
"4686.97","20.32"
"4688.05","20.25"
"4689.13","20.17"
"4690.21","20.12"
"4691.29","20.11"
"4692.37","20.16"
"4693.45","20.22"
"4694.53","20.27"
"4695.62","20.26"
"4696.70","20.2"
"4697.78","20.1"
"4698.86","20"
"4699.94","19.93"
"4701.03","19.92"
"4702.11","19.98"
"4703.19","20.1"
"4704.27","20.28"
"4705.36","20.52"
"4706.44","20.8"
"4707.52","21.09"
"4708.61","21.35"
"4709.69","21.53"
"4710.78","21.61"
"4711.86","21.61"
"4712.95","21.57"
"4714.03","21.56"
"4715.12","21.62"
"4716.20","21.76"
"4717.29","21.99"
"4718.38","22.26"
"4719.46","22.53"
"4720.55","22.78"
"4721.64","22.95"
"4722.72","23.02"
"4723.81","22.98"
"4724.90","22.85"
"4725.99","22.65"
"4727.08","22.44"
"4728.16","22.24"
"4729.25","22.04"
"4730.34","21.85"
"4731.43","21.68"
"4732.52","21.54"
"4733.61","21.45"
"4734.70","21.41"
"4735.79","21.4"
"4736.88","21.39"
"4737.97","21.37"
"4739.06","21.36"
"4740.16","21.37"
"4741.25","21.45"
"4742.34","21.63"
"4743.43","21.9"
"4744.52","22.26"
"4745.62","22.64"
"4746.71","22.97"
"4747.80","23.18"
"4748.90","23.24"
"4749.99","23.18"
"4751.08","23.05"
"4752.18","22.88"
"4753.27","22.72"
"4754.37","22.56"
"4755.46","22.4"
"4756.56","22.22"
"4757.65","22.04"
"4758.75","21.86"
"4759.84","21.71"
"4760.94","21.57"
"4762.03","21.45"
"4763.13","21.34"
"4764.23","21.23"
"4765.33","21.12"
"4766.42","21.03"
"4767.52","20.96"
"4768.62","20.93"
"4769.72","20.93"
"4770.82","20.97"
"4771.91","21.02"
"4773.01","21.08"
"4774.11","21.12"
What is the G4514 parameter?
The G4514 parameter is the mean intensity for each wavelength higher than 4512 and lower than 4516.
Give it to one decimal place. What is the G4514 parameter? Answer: 21.1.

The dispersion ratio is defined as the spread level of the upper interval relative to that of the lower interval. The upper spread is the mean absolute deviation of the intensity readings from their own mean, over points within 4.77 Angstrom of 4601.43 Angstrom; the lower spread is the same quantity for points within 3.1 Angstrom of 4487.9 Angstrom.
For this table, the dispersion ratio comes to 1.5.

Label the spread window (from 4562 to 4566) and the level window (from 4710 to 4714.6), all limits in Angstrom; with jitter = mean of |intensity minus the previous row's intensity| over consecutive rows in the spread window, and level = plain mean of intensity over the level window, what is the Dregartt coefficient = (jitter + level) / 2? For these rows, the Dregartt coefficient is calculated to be 10.8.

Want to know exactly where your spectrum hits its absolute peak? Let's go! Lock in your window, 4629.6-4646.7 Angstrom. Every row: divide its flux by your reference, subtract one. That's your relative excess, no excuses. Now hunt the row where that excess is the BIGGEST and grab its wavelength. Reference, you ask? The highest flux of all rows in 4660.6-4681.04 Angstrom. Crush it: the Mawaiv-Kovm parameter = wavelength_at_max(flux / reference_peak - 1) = 4630.12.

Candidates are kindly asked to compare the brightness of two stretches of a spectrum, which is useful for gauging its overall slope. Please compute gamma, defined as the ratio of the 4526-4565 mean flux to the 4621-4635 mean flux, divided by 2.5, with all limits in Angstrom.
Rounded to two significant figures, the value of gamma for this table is 0.37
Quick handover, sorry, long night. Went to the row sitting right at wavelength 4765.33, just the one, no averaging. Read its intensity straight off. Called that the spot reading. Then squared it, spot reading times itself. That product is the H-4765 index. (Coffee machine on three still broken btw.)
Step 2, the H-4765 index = 446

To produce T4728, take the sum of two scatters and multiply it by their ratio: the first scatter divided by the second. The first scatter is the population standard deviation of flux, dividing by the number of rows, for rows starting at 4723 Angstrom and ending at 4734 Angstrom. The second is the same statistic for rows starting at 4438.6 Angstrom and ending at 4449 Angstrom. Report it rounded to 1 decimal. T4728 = 1.1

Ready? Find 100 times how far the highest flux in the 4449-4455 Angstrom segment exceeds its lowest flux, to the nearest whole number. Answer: 119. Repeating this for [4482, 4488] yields 17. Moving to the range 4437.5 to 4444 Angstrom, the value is 94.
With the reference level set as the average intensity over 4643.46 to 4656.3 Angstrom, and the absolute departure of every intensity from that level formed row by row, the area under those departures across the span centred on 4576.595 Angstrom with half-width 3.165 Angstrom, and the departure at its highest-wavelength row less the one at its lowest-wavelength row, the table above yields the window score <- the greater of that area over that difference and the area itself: 8.3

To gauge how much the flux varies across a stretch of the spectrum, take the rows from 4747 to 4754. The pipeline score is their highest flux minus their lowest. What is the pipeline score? 0.5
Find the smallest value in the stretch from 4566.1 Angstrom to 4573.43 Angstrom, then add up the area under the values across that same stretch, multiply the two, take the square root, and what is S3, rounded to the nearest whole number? 58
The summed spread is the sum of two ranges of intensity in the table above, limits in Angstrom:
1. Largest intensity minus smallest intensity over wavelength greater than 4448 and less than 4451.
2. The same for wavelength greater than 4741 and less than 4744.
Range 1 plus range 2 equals 0.87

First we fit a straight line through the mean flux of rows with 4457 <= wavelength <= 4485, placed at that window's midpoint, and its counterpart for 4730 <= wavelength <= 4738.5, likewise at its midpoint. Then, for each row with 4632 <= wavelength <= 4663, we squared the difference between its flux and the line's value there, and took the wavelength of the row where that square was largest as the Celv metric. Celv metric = 4647.21 Angstrom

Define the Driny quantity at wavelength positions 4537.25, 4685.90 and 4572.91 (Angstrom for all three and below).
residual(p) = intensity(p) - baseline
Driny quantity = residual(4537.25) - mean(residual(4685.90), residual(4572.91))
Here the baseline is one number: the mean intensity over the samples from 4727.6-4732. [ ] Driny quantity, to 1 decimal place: -2.3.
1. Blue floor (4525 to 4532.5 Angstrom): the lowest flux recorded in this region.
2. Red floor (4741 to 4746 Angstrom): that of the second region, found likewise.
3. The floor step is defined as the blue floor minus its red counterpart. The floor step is -3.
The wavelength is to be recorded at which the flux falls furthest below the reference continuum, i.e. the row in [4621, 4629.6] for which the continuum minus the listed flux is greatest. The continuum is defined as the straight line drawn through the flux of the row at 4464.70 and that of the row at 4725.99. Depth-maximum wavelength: 4629.06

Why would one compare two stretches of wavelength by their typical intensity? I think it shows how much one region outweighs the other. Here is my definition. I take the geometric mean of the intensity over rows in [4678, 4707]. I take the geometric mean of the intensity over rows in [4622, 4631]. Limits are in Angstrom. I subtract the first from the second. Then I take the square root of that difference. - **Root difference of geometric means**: 1.14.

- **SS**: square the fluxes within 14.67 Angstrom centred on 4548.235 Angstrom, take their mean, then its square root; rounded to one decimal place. 19.9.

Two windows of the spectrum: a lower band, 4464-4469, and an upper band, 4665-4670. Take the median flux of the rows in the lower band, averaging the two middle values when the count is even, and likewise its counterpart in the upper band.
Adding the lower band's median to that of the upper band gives 38.1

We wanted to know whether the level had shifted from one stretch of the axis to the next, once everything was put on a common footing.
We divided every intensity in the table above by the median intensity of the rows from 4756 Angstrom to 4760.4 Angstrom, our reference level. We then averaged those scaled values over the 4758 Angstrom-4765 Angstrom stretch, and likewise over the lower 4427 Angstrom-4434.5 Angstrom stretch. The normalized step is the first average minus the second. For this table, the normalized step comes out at 0.16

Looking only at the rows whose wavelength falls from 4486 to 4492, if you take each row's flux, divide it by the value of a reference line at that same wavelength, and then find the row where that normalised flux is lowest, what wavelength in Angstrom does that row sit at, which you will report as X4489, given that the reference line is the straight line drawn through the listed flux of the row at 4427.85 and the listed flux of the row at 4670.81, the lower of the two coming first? 4491.51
